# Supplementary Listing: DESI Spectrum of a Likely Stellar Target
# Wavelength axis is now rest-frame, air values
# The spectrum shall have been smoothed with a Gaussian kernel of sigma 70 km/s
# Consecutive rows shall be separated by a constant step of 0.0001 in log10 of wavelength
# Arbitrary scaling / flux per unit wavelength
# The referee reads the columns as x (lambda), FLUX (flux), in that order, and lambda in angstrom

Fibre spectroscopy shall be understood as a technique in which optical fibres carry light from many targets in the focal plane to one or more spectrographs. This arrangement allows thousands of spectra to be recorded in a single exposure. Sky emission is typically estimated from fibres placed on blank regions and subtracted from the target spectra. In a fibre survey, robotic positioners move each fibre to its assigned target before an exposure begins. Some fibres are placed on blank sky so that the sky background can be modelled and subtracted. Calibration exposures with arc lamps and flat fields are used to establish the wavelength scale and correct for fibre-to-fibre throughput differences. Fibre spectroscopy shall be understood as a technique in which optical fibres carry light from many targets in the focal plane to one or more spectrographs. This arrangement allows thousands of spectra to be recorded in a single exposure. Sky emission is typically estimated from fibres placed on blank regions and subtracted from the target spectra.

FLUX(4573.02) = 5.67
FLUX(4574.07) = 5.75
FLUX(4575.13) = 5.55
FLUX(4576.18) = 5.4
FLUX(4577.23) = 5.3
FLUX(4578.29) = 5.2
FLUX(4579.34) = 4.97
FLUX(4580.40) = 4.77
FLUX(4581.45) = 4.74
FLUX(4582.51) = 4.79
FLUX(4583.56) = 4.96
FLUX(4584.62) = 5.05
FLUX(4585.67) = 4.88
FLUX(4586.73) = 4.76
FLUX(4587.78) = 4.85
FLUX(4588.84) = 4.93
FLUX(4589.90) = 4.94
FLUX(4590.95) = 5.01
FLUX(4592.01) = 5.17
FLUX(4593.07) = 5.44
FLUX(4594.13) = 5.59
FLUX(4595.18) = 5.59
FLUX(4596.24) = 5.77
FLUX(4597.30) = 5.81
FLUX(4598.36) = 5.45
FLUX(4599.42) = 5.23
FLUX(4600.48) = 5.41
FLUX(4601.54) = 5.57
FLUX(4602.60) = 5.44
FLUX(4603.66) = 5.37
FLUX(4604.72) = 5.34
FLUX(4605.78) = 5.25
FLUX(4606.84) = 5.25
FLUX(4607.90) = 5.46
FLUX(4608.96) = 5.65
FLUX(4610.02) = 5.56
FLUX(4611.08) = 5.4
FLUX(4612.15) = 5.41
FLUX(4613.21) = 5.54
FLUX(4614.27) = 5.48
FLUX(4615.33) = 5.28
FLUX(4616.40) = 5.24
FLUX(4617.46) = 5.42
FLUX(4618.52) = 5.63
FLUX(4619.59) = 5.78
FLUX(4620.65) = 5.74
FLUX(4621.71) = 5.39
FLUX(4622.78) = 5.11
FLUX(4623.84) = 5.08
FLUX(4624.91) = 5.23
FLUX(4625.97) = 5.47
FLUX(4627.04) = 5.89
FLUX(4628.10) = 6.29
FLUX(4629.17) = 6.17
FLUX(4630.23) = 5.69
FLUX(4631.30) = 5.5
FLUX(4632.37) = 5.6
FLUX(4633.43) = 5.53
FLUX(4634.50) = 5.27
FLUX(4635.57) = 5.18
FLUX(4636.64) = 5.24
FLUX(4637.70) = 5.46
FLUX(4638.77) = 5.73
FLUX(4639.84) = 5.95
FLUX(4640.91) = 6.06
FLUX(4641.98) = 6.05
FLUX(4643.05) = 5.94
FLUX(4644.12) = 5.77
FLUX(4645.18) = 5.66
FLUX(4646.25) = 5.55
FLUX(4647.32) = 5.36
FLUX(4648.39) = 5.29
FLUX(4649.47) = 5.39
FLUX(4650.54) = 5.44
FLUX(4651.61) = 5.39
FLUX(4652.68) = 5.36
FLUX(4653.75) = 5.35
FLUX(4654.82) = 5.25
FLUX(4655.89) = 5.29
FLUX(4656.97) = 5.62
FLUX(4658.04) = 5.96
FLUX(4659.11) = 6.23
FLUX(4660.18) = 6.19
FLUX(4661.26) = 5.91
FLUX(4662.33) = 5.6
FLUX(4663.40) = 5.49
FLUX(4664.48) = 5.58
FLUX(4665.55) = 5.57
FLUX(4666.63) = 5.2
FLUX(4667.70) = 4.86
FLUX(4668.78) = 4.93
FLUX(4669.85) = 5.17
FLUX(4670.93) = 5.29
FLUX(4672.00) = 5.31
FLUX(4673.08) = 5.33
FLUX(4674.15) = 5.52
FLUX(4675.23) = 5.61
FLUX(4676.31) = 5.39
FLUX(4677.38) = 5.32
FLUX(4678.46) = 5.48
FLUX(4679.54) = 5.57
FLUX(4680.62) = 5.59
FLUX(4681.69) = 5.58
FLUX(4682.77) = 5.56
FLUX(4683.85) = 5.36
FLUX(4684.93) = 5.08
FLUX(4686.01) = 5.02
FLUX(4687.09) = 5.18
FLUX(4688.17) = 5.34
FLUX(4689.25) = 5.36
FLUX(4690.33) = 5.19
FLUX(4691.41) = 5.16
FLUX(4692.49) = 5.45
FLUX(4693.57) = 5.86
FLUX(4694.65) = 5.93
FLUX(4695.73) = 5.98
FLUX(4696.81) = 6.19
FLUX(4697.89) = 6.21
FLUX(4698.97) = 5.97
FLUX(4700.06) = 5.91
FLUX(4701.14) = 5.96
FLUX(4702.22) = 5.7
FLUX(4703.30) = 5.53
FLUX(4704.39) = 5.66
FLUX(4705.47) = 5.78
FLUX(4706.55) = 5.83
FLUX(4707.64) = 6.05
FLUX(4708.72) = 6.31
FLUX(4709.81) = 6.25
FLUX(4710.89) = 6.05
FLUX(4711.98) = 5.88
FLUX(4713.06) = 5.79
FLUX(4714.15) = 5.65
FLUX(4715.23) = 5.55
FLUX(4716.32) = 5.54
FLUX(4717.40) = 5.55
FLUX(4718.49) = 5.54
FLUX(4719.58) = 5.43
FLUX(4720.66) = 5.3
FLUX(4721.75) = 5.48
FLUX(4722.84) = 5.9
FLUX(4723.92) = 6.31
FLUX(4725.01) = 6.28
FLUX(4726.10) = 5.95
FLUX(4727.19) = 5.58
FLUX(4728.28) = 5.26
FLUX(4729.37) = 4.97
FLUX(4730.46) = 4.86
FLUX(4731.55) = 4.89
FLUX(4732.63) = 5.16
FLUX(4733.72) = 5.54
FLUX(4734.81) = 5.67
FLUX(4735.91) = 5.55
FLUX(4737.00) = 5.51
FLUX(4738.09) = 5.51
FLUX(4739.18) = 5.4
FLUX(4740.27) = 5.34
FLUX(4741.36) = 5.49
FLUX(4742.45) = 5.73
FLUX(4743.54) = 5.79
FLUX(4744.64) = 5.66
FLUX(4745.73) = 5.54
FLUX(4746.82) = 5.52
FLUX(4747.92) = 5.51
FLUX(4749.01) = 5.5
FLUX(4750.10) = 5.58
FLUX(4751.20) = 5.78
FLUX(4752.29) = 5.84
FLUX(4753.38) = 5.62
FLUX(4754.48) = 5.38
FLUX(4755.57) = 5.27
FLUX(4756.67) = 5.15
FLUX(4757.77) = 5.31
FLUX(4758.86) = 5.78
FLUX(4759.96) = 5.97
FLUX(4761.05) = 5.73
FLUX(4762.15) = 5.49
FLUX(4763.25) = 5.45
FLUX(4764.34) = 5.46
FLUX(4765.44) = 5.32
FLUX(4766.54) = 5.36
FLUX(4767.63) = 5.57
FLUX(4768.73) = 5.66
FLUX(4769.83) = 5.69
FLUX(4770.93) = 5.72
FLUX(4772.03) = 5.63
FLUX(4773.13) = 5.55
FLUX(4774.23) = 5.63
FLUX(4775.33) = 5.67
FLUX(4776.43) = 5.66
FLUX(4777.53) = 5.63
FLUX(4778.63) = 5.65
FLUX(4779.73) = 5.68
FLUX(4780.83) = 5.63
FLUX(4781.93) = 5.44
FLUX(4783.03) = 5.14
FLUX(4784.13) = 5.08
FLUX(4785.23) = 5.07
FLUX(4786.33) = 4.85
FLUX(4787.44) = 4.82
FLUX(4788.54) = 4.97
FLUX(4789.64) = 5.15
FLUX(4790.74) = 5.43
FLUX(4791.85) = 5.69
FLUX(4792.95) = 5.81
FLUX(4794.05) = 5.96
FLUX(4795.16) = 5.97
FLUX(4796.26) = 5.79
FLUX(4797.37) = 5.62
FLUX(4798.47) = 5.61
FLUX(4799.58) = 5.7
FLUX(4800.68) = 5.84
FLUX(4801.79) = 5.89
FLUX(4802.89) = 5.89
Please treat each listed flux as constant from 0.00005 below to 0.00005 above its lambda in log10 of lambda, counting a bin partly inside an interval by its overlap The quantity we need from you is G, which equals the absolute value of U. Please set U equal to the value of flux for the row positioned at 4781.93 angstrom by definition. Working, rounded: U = 5.44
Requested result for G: 5.4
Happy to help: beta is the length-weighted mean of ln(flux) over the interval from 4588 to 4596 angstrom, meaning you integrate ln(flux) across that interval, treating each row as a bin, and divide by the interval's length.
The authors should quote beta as 1.66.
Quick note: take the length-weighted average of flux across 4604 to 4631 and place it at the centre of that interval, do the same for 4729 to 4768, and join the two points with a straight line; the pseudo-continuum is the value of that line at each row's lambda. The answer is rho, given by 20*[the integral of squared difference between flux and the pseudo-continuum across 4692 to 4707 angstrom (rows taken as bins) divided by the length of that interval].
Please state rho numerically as 3.5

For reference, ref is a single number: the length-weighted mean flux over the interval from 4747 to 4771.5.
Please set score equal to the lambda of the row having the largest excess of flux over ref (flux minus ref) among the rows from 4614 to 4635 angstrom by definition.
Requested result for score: 4628.10 angstrom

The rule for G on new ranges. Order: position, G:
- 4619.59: 5.8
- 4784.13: 5.1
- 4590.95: 5.0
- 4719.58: 5.4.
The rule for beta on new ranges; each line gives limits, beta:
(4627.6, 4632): 1.77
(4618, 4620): 1.73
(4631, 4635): 1.70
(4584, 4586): 1.60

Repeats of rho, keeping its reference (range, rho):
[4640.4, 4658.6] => 1.6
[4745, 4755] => 0.6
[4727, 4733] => 4.2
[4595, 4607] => 0.7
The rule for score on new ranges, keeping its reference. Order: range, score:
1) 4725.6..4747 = 4726.10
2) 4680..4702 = 4697.89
